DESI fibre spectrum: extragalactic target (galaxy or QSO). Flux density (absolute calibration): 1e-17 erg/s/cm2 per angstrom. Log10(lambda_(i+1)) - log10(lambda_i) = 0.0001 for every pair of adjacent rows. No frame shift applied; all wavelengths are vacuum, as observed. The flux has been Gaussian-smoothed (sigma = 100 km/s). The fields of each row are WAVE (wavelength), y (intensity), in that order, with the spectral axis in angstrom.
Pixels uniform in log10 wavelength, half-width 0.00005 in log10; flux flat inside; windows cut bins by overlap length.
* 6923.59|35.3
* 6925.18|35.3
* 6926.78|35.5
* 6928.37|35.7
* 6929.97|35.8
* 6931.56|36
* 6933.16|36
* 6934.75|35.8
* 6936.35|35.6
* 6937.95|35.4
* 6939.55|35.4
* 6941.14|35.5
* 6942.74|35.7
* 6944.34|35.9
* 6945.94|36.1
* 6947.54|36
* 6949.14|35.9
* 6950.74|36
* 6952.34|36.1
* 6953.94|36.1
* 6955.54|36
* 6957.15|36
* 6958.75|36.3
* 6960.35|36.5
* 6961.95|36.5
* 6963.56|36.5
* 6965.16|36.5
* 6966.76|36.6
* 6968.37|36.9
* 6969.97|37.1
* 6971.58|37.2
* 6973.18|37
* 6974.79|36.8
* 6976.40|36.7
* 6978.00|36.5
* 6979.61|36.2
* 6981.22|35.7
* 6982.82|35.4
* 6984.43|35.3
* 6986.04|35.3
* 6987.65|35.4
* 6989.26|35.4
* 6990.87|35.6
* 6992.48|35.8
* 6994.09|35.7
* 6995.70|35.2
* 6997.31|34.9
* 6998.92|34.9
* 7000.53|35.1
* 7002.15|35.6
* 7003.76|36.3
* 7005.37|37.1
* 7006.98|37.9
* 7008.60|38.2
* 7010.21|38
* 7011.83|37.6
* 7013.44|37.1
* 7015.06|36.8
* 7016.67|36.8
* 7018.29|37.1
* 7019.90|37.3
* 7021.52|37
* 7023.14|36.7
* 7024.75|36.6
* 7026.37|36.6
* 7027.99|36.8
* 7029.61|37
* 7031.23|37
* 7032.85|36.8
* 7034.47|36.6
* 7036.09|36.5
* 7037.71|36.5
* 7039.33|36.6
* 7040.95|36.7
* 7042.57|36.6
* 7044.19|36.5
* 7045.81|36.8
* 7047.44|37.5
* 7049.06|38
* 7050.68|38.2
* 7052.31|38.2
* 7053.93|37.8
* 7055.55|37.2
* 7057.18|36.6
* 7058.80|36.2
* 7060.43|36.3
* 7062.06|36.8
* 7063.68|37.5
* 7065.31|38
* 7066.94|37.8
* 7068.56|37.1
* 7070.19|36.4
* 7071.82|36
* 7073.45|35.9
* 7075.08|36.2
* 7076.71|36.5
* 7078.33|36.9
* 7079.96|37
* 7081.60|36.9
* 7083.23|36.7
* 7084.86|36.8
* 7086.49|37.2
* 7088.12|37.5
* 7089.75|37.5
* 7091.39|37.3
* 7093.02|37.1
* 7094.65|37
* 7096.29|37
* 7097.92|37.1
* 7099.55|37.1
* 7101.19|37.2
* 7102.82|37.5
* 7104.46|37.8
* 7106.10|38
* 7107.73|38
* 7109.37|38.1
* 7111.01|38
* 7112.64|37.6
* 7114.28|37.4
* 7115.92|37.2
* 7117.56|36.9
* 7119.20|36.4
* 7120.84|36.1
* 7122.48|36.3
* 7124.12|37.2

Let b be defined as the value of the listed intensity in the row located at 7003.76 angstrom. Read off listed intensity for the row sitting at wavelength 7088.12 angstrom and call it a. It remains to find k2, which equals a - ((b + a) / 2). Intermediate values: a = 37.5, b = 36.3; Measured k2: 0.6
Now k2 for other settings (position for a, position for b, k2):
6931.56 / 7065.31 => -1.0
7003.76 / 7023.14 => -0.2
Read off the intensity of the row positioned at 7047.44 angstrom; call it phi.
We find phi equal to 37.5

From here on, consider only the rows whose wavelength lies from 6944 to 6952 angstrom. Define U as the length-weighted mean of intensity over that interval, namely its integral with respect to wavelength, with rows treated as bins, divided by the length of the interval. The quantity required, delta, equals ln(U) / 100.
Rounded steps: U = 36.0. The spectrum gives 0.0358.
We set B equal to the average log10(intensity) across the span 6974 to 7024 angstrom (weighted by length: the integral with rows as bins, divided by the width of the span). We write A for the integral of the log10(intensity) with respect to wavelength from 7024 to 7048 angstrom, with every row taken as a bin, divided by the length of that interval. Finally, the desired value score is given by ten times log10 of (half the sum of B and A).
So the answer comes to 1.94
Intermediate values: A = 1.56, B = 1.56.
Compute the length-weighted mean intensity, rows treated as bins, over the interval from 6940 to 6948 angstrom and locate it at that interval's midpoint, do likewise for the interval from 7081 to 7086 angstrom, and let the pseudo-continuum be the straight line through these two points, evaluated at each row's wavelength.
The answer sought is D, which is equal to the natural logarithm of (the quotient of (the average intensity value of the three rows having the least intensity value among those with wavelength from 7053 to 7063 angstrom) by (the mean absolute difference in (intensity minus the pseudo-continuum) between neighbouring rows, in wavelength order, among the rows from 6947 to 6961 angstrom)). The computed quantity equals 5.8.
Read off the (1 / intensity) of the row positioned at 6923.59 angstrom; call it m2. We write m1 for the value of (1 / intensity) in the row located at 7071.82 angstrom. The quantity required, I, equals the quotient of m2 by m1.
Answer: 1.02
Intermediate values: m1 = 0.0278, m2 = 0.0283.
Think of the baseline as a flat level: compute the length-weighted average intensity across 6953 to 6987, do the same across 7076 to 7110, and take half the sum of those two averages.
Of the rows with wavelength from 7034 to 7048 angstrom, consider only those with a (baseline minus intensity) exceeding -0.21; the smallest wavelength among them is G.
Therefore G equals 7034.47 angstrom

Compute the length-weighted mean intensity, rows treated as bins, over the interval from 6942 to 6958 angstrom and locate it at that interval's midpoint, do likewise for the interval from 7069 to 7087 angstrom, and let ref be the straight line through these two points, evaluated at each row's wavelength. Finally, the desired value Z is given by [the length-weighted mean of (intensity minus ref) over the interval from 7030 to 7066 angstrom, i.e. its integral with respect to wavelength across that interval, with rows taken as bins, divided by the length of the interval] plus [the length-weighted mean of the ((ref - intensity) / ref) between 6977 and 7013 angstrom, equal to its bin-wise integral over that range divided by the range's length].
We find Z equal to 0.60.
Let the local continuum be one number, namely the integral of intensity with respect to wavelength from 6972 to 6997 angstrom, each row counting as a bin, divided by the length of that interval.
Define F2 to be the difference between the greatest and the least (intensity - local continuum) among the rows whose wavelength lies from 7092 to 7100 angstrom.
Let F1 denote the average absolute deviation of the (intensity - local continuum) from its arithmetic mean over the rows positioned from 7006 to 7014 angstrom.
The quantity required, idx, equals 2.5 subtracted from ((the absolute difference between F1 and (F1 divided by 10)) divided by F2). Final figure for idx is 0.45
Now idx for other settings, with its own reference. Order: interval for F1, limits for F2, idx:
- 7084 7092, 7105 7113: -2.13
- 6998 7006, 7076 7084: -1.20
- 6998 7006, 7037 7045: 0.74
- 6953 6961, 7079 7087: -2.18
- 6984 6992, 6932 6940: -2.38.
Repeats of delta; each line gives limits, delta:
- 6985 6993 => 0.0357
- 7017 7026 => 0.0361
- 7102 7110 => 0.0363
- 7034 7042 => 0.0360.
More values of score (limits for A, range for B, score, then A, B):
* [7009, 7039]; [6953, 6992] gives 1.94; 1.57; 1.56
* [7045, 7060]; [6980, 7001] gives 1.93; 1.57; 1.55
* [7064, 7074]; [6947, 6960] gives 1.94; 1.57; 1.56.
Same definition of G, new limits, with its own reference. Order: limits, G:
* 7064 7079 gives 7070.19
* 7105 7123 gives 7117.56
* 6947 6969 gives 6947.54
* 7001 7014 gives 7002.15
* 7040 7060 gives 7040.95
